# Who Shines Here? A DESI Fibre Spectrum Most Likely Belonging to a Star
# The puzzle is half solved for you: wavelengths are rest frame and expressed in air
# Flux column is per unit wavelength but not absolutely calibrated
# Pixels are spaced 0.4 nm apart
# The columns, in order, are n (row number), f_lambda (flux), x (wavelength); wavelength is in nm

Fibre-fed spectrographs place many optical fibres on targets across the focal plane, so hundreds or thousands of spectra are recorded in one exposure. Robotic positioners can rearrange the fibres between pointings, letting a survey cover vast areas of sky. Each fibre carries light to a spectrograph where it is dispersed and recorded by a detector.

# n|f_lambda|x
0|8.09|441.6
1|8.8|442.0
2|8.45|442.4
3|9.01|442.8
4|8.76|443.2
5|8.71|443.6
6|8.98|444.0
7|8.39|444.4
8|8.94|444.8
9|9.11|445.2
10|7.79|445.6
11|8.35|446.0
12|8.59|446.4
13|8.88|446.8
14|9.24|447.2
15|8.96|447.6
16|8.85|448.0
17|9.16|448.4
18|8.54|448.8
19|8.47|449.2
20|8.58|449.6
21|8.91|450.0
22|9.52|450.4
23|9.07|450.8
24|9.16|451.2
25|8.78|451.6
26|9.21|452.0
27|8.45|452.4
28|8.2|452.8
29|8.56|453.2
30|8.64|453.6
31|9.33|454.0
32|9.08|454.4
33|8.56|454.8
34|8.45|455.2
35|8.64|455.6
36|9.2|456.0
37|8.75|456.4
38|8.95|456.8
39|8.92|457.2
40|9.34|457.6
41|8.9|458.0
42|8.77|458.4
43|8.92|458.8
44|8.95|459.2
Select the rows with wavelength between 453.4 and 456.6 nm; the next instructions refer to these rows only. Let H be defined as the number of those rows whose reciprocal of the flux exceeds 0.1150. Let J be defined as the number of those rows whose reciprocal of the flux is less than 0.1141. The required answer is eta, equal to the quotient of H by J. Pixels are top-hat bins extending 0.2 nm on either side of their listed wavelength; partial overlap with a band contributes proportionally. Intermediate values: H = 4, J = 3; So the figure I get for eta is 1.3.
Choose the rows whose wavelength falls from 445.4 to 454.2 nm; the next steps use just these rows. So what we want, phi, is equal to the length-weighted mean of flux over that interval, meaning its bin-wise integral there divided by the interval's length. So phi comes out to 8.78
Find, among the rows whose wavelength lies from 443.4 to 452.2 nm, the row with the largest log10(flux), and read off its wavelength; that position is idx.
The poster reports 450.4 nm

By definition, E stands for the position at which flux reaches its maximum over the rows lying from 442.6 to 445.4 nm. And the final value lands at 445.2 nm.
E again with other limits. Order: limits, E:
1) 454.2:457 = 456.0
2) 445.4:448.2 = 447.2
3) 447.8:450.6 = 450.4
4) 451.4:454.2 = 454.0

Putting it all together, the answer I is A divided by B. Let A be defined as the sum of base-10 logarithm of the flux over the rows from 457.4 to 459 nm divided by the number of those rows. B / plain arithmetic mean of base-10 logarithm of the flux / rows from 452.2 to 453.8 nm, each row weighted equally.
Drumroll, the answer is 1.03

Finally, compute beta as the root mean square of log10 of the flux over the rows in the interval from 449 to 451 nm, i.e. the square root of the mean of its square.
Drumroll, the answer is 0.950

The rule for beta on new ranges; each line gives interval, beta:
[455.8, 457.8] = 0.956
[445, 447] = 0.931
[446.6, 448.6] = 0.955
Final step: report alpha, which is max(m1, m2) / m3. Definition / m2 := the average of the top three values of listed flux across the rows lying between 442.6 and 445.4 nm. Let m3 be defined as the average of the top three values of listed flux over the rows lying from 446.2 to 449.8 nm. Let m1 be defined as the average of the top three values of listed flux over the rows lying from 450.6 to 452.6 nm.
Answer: 1.00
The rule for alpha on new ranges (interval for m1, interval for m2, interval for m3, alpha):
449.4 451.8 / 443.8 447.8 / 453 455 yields 1.03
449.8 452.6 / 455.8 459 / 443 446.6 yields 1.03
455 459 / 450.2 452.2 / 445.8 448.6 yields 1.02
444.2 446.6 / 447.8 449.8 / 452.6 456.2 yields 0.96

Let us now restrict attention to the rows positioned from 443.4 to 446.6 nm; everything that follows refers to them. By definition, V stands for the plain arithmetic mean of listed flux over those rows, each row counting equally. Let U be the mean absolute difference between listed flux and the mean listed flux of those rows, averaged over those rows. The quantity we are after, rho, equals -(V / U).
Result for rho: -26.3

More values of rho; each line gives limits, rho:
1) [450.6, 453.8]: -29.6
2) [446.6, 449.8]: -38.6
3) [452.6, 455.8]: -33.2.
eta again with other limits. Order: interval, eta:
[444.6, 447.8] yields 0.6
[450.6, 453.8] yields 1.0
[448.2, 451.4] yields 0.6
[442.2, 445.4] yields 0.5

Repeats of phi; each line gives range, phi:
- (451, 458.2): 8.84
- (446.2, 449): 8.89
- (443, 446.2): 8.63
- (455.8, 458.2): 9.01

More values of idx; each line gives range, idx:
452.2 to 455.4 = 454.0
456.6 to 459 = 457.6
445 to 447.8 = 447.2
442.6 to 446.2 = 445.2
